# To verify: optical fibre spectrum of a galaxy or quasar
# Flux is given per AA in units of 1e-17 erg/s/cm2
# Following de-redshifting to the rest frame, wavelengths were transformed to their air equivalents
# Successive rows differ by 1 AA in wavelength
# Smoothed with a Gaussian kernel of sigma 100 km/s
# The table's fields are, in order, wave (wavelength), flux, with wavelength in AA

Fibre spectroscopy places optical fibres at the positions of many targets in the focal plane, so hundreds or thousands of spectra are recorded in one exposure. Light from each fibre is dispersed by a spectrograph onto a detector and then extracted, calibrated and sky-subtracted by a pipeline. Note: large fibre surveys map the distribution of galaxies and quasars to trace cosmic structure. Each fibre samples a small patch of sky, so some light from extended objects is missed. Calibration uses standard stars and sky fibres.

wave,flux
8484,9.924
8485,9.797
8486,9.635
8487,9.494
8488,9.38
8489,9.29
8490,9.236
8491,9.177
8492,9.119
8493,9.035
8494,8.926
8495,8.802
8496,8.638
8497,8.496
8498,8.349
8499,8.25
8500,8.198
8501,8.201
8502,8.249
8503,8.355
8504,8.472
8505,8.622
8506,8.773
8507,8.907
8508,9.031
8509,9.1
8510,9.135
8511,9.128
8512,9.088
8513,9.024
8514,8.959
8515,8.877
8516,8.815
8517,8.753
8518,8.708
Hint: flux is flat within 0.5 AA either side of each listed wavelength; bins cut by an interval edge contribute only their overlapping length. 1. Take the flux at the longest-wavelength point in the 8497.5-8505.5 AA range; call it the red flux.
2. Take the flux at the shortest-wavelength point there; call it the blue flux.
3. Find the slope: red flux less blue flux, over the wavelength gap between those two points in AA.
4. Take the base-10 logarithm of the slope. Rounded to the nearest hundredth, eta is -1.41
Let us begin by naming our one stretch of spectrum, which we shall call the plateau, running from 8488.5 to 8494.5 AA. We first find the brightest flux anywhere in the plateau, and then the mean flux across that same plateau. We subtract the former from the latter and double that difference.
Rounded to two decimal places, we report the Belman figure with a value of -0.32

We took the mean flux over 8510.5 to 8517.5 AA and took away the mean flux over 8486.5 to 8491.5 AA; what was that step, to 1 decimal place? -0.4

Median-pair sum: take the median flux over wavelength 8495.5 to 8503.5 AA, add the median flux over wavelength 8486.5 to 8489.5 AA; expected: 17.7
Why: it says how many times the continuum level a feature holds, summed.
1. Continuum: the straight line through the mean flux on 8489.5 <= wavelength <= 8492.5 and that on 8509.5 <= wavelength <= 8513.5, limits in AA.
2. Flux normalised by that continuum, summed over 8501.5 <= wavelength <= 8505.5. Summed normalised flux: 3.7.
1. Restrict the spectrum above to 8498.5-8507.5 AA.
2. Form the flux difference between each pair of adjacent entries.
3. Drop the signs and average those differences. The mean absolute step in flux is 0.095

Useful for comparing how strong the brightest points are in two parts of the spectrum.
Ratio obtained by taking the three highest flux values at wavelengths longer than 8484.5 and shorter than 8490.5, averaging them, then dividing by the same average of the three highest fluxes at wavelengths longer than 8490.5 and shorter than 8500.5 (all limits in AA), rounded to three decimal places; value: 1.058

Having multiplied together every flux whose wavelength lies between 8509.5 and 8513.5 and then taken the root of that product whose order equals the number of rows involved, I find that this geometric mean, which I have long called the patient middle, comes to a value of 9.09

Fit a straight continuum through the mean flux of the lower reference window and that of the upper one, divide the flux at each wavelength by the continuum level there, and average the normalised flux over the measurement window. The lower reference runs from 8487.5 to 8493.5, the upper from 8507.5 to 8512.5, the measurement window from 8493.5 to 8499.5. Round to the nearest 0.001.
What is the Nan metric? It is 0.935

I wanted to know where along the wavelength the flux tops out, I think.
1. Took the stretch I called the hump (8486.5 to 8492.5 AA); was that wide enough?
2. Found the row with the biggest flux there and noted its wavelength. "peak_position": 8487 AA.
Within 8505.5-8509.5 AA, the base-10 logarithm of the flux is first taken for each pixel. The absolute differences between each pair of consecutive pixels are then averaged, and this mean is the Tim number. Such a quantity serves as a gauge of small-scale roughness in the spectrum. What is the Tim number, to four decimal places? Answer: 0.0053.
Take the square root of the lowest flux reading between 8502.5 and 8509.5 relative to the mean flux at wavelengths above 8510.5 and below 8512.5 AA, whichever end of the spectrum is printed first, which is 0.96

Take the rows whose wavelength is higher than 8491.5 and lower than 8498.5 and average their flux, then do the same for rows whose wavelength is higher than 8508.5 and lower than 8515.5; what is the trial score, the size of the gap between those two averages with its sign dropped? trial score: 0.28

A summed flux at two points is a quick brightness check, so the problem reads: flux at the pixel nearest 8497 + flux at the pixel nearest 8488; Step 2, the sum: 17.9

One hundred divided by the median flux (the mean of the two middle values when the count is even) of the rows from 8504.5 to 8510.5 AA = 11.1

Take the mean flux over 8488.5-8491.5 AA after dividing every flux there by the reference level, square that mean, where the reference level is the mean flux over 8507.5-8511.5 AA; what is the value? 1.03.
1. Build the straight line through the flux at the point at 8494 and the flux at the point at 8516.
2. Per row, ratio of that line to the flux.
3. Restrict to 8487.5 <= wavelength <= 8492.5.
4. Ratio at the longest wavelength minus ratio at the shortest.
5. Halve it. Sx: 0.013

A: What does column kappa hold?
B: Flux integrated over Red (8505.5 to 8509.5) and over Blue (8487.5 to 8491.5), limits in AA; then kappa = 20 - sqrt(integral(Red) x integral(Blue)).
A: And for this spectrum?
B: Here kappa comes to -16.4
